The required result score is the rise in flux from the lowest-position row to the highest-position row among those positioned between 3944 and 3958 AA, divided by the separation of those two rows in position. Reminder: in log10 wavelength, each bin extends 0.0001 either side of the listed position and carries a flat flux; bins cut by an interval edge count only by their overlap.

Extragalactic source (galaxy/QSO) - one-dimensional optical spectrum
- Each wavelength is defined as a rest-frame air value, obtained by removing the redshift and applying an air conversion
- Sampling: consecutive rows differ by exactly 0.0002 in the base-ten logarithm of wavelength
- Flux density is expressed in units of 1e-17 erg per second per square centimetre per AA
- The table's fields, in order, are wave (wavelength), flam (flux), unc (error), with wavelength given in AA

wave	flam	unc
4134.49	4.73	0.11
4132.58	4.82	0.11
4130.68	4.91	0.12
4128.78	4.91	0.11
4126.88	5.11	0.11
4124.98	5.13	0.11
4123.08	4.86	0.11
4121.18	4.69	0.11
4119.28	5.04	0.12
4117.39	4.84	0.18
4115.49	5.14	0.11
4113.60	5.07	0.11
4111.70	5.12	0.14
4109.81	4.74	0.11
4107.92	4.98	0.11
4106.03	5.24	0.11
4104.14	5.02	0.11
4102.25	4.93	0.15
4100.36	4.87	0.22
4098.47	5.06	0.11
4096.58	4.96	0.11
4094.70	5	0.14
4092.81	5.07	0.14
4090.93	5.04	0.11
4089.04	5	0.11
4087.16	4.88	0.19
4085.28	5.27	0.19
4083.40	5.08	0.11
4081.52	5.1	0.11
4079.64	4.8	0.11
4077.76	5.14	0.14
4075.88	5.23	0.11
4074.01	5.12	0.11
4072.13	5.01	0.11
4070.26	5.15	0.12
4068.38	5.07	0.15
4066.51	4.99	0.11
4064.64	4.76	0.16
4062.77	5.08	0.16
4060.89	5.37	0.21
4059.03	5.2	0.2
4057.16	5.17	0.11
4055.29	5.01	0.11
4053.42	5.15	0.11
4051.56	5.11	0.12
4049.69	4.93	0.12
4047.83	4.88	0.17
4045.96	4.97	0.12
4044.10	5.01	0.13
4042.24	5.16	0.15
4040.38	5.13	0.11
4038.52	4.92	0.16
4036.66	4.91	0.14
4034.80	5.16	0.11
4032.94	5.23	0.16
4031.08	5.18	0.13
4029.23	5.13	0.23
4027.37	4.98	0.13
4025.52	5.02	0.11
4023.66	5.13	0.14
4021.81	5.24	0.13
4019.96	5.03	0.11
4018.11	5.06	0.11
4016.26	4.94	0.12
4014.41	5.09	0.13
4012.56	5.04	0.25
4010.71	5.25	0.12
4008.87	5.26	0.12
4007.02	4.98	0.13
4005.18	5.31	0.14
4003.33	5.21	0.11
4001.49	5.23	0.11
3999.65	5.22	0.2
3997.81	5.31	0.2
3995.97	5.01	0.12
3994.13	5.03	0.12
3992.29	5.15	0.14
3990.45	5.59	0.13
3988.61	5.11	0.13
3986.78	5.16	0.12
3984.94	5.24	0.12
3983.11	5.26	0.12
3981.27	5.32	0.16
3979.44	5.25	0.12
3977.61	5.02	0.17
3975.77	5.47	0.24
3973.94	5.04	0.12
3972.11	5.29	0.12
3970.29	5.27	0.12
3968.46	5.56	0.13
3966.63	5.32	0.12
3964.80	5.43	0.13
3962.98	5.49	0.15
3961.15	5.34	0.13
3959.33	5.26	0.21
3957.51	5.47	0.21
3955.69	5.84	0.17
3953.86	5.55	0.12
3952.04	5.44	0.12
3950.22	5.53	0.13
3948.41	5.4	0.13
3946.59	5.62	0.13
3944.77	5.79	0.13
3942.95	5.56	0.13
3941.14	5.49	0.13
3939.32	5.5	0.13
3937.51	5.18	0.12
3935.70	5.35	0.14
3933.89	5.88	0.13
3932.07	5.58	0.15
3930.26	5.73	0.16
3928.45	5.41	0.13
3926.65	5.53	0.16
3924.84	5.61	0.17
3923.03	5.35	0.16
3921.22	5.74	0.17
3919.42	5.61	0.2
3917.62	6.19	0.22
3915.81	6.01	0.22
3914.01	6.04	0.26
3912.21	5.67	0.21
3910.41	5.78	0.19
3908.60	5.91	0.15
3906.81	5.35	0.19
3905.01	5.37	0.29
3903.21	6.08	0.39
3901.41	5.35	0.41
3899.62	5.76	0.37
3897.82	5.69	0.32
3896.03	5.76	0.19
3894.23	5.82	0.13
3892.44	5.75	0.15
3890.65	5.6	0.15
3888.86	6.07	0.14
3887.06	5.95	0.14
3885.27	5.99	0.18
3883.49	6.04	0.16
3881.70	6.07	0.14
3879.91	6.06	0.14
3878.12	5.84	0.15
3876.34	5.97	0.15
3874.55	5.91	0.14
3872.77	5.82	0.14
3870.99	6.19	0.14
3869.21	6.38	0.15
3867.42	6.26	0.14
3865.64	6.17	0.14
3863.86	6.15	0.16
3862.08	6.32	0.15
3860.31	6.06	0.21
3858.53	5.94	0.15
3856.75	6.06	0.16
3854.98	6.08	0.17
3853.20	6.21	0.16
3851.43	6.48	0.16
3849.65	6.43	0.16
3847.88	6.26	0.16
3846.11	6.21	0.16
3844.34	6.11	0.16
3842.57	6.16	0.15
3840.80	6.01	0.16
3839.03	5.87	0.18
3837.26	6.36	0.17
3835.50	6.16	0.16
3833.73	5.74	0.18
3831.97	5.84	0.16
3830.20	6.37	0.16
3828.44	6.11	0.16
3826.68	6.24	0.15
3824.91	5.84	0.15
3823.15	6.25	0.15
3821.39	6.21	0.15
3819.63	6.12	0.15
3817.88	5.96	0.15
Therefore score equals -0.025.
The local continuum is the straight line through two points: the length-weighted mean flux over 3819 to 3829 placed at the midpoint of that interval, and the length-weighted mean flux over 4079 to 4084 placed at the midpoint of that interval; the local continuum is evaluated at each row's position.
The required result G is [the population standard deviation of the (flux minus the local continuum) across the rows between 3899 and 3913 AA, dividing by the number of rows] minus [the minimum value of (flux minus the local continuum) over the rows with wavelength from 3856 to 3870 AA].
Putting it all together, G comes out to 0.30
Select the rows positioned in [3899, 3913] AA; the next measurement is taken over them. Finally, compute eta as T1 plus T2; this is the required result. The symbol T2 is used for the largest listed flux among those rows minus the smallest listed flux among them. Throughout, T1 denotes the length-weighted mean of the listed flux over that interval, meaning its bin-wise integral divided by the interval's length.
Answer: 6.4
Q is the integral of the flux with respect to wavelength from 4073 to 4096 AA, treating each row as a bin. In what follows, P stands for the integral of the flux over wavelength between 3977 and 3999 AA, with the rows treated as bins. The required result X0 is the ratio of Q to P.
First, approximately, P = 115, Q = 116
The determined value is 1.02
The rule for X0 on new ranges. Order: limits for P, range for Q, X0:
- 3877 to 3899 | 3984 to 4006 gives 0.89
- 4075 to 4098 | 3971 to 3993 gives 0.99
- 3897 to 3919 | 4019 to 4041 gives 0.88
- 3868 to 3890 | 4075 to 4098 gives 0.88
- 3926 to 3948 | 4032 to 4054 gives 0.91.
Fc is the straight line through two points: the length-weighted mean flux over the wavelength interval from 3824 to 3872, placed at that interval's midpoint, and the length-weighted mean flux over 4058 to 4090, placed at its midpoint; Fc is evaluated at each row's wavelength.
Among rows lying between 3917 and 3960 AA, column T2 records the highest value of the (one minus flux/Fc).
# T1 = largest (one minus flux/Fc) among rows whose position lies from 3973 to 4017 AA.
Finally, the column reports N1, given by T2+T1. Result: 0.187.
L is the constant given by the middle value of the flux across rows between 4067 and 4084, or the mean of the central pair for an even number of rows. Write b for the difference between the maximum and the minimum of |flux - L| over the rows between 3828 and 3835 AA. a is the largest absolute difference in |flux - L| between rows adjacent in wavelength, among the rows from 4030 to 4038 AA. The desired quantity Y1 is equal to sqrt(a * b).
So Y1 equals 0.29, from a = 0.13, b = 0.63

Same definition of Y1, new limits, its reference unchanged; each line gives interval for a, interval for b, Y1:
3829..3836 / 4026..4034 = 0.23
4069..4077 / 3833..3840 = 0.26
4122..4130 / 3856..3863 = 0.28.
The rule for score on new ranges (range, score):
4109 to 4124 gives 0.009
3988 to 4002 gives 0.009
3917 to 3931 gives -0.036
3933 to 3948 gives -0.020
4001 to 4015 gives -0.011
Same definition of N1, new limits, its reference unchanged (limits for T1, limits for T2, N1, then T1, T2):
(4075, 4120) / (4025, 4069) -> 0.119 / 0.0490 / 0.07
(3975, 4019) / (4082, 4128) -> 0.126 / 0.0925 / 0.03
